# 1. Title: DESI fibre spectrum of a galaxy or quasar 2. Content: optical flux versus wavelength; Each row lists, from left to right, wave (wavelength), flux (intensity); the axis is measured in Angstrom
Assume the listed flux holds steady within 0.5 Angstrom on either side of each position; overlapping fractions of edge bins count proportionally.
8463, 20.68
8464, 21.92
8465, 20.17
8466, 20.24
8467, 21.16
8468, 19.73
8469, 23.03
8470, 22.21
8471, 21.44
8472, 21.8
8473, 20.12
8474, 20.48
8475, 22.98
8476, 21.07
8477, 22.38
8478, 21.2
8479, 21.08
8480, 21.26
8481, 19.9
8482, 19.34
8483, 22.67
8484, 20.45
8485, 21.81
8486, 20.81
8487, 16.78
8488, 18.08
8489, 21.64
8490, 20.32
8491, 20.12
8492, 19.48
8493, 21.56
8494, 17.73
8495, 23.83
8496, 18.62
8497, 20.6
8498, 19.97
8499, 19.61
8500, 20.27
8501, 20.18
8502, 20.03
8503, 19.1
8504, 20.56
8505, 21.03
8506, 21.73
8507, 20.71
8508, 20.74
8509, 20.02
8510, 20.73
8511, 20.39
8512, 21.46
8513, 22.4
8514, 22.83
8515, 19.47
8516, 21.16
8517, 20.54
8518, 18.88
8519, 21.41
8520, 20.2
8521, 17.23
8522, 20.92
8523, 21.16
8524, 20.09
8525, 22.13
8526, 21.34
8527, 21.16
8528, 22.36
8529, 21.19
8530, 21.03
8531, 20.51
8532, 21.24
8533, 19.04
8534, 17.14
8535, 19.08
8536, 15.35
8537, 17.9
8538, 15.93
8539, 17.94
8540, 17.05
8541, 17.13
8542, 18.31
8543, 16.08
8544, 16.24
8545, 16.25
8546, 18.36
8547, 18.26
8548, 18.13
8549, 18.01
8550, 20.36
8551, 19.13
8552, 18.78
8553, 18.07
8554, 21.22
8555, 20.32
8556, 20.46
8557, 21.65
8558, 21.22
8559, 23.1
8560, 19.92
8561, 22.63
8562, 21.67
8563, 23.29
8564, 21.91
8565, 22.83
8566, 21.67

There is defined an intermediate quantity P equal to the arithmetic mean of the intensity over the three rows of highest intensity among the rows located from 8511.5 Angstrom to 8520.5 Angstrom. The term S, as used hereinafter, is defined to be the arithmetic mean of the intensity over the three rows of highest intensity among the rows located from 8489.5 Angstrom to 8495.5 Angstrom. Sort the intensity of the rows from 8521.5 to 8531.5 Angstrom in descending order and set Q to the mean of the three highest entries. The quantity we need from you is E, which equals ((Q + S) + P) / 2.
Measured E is 33.0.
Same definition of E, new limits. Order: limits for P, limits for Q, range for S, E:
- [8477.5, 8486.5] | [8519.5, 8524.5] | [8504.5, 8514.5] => 32.5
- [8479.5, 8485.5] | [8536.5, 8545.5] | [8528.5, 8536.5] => 30.6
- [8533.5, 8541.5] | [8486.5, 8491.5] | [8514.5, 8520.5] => 30.0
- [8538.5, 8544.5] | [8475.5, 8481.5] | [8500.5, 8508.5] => 30.3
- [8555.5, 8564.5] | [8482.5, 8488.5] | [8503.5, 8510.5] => 33.0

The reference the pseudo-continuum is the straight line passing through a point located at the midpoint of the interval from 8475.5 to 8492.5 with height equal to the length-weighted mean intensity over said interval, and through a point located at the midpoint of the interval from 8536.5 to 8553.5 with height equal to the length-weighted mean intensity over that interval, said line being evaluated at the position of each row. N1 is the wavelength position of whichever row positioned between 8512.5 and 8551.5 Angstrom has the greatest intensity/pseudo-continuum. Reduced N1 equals 8528 Angstrom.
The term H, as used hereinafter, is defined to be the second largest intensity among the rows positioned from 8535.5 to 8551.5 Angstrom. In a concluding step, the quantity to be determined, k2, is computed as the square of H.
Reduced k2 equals 366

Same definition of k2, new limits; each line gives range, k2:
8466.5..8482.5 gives 528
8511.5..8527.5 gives 502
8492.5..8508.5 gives 472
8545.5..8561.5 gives 512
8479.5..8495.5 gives 514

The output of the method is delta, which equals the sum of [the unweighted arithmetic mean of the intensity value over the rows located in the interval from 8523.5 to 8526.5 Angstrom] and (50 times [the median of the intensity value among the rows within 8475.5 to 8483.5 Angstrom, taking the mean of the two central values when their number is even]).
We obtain 1078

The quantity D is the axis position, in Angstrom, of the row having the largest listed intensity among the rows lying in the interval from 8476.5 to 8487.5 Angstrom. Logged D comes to 8483 Angstrom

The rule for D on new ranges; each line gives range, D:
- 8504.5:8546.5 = 8514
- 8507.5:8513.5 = 8513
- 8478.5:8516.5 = 8495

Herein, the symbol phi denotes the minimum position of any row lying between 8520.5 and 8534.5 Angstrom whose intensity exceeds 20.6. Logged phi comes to 8522 Angstrom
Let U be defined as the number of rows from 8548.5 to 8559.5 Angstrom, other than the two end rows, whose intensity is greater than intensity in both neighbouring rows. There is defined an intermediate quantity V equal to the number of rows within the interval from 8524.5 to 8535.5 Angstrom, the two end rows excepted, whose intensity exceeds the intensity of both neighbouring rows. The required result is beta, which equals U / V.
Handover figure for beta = 1.50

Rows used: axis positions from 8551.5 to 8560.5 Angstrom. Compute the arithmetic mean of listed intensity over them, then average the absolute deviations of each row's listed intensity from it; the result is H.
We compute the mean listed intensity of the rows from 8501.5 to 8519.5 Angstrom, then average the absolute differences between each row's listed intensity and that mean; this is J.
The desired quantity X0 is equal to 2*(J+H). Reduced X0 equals 3.8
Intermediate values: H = 1.1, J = 0.8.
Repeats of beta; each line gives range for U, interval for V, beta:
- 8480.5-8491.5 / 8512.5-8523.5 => 1.00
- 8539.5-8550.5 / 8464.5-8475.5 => 0.67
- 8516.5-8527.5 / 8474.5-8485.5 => 1.00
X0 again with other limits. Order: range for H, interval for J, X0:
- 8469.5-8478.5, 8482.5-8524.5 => 3.5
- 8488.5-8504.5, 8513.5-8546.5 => 5.5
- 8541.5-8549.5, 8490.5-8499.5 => 4.3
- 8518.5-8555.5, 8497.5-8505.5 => 4.2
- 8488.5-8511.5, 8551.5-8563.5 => 4.1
